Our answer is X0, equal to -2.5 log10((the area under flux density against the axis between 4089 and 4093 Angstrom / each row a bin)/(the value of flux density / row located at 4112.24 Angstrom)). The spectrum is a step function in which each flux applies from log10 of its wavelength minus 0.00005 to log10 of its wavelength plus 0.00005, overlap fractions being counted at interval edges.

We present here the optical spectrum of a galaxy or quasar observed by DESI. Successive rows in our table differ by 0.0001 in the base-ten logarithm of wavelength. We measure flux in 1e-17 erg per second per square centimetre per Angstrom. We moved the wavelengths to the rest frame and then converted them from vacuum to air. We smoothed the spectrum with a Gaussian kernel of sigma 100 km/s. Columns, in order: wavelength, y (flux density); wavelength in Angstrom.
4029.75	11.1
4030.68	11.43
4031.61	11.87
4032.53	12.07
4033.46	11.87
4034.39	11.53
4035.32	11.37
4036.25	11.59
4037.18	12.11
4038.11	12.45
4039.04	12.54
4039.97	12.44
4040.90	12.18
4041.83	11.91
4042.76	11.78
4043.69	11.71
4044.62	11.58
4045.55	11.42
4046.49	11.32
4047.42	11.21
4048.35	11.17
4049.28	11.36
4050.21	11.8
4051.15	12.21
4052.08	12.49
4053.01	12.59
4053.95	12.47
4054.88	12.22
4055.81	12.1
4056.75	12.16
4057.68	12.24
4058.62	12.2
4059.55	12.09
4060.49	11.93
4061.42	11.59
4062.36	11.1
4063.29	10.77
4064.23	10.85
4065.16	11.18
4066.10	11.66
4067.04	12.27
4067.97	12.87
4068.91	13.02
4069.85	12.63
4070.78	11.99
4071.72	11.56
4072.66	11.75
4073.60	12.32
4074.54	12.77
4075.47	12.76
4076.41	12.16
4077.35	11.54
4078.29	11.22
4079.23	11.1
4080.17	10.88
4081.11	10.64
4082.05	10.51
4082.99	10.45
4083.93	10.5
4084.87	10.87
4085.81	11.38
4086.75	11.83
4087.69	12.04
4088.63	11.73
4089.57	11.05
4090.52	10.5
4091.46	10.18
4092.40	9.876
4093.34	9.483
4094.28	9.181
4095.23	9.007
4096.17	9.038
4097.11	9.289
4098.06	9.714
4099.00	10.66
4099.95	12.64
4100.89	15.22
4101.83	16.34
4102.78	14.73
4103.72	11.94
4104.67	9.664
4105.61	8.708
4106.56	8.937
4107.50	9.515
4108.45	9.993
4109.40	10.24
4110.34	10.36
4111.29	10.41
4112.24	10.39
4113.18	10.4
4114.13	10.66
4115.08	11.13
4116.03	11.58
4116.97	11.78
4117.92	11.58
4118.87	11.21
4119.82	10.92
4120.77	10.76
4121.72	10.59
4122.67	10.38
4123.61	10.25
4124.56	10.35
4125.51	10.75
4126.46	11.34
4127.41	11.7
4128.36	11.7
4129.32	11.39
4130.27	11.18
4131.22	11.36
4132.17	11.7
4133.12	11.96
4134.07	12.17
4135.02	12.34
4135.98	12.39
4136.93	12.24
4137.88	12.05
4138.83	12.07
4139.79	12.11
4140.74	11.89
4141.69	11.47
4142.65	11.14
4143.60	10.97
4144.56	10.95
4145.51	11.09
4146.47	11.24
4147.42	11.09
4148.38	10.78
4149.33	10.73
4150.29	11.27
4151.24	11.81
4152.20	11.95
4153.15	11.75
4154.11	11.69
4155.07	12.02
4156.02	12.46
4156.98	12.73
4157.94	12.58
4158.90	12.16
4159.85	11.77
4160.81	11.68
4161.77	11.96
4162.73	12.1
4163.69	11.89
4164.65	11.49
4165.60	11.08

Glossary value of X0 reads -1.51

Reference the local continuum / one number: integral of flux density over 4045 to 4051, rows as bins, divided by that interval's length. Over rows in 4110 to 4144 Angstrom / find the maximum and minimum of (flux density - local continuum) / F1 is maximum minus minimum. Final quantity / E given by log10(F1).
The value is 0.3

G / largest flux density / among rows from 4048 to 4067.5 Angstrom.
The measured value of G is 12.59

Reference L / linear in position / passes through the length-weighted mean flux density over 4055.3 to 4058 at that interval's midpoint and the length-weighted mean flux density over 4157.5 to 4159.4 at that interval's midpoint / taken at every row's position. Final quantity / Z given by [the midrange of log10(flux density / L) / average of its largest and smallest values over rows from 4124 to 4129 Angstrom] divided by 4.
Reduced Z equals -0.012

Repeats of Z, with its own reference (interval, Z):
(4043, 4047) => -0.006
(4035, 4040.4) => -0.002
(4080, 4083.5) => -0.015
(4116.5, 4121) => -0.010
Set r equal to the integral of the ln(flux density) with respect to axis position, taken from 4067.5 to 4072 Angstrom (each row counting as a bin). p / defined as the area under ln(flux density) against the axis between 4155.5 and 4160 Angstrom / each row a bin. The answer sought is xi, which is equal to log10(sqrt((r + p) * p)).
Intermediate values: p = 11.3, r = 11.4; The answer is 1.21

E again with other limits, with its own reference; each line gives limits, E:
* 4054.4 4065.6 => 0.2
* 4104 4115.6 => 0.4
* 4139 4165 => 0.3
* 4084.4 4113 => 0.9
